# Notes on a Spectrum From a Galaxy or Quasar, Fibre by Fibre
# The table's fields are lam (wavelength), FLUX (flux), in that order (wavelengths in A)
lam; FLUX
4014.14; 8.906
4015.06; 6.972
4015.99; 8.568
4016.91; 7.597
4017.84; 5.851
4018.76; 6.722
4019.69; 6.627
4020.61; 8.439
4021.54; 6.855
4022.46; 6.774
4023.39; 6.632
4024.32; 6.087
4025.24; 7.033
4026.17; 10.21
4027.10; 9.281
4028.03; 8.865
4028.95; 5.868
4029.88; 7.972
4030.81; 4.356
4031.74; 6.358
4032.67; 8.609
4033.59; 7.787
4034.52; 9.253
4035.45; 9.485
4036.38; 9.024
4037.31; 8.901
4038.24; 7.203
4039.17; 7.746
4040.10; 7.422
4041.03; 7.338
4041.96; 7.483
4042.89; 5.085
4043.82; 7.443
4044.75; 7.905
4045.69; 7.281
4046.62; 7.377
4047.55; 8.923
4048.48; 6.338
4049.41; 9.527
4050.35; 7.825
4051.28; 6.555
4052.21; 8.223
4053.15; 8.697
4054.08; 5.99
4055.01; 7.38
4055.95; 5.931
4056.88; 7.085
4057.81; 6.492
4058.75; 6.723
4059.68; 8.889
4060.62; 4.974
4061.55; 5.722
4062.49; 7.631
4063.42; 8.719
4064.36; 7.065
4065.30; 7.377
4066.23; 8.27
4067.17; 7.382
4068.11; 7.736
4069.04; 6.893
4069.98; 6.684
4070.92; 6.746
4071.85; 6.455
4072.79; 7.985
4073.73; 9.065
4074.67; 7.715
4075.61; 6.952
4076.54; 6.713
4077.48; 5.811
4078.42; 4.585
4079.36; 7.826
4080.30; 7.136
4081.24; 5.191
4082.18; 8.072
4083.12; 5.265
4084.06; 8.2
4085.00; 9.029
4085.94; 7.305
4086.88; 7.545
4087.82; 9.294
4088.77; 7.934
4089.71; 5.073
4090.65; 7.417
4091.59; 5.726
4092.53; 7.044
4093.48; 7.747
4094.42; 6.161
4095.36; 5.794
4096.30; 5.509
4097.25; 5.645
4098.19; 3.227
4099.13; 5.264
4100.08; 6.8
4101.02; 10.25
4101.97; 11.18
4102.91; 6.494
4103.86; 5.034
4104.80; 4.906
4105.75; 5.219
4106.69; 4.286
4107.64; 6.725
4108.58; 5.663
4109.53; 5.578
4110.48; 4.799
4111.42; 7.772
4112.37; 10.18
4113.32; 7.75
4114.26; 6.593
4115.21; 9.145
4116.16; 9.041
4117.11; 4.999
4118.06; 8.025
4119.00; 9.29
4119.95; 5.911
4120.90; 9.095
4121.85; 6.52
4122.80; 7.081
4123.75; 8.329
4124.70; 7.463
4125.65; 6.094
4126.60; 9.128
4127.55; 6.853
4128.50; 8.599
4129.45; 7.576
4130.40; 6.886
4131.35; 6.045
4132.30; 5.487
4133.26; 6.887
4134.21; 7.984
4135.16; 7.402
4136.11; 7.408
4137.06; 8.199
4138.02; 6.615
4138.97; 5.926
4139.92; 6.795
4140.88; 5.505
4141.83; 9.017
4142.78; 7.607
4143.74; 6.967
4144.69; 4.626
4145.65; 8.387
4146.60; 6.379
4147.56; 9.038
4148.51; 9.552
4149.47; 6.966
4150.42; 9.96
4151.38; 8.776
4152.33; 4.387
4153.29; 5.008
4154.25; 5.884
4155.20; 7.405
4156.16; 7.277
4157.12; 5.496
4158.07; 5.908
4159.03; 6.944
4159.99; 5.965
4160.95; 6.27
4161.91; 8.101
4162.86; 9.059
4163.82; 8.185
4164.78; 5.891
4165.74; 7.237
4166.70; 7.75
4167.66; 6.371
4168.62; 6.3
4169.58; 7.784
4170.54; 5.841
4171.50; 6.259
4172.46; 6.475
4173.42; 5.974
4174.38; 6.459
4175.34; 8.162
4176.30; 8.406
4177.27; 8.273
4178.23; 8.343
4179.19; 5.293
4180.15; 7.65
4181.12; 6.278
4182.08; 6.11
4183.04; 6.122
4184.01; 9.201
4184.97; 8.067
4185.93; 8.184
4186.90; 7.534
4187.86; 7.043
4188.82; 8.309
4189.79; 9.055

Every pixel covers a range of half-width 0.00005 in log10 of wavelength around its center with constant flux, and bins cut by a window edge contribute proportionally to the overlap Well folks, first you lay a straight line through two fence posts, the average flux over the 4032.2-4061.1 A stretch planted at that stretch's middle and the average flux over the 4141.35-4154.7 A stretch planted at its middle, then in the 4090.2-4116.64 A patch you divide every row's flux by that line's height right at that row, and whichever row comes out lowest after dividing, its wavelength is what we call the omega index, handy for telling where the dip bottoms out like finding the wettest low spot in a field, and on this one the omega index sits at 4098.19 A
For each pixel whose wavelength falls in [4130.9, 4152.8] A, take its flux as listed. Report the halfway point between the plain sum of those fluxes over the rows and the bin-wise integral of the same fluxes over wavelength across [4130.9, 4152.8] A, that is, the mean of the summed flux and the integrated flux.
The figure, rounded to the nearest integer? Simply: 162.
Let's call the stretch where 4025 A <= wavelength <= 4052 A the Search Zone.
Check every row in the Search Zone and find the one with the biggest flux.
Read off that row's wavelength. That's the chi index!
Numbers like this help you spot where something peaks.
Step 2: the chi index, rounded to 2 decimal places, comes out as 4026.17 A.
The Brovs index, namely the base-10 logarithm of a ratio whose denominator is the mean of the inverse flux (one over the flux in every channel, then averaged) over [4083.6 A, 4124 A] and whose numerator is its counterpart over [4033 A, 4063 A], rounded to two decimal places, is -0.05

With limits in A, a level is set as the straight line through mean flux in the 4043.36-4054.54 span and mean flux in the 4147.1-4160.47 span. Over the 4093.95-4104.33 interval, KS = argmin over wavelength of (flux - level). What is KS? 4098.19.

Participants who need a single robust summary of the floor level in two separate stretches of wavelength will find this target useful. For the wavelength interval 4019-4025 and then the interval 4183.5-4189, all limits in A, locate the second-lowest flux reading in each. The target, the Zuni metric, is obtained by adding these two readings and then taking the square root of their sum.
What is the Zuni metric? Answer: 3.76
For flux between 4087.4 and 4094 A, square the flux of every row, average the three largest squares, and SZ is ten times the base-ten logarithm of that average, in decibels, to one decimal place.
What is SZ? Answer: 18.4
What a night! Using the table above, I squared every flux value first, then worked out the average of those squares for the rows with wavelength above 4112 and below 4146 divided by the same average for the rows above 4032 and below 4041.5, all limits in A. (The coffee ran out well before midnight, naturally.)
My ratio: 0.81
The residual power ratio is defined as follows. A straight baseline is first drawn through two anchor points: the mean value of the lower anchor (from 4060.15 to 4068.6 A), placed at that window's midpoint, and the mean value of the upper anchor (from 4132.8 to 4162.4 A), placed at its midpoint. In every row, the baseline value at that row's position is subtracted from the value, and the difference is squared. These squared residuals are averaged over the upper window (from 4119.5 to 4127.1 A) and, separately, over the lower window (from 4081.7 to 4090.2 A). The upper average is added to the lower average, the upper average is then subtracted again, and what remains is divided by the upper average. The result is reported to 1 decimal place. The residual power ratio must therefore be 1.3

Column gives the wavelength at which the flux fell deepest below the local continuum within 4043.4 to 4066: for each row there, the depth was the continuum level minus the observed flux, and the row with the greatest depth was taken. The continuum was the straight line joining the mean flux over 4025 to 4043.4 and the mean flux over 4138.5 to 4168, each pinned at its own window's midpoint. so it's 4060.62 A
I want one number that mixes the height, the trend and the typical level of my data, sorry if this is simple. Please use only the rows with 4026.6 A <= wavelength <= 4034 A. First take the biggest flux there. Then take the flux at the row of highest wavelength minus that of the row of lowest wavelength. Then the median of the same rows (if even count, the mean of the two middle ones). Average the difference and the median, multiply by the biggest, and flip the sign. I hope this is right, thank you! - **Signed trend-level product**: -30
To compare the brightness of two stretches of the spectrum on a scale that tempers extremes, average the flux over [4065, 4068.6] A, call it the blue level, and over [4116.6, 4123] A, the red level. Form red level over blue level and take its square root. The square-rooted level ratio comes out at 0.97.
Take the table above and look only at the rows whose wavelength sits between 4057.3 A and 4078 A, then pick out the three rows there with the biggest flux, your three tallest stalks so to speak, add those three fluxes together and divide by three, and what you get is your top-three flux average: 8.9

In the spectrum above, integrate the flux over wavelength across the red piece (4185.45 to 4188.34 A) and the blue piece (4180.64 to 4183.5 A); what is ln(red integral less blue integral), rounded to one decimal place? 1.4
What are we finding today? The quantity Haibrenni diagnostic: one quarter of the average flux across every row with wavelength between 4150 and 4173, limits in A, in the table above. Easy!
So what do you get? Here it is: 1.71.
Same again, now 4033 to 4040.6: 2.09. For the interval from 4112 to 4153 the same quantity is 1.86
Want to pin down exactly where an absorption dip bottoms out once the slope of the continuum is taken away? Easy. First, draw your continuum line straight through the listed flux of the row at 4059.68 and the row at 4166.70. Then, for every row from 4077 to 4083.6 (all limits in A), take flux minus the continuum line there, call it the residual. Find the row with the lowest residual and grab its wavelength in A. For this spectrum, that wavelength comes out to 4078.42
